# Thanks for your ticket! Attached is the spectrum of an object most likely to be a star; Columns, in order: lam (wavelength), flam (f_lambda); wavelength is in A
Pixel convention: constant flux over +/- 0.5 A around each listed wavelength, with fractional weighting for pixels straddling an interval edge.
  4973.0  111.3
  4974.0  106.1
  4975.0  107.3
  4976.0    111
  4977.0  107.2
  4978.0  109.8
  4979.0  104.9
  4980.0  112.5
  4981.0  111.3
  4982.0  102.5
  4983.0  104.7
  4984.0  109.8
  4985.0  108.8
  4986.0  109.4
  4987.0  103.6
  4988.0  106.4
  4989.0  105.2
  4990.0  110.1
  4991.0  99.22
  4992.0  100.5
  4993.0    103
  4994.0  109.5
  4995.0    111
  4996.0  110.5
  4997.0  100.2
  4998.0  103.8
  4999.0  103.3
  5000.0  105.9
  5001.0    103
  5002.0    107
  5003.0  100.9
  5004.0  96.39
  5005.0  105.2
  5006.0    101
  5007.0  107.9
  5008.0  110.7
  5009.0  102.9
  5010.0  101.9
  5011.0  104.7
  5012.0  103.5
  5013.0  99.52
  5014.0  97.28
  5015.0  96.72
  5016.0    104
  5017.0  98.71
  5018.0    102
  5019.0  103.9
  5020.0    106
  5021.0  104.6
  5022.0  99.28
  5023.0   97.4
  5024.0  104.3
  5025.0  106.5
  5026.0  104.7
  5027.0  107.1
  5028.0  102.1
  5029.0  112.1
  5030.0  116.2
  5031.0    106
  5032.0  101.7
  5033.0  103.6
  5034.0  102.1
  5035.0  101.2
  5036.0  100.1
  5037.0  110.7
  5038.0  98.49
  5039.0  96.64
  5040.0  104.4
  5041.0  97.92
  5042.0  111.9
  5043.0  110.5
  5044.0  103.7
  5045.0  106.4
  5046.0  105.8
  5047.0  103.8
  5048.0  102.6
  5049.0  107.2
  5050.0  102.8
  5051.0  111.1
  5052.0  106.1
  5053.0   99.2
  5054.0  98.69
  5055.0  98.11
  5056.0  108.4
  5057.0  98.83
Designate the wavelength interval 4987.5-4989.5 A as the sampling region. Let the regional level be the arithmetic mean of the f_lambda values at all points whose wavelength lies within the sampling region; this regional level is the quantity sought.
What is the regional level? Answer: 106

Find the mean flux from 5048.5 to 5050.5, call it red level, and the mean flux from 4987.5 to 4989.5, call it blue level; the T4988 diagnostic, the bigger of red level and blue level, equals 106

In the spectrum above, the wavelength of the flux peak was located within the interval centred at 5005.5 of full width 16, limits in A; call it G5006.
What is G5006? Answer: 5008.0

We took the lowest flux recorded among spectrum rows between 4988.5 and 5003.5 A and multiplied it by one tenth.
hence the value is 9.9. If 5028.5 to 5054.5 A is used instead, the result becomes 9.7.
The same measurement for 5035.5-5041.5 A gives 9.7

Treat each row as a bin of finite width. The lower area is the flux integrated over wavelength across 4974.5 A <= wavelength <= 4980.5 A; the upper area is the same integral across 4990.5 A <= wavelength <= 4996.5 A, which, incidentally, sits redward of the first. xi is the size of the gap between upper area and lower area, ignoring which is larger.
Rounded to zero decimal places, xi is 19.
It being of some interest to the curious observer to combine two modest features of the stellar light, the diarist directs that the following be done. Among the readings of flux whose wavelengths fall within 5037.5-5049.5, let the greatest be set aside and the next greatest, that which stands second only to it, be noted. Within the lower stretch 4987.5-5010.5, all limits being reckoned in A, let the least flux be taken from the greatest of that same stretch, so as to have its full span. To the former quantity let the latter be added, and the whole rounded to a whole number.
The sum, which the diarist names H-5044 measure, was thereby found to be 125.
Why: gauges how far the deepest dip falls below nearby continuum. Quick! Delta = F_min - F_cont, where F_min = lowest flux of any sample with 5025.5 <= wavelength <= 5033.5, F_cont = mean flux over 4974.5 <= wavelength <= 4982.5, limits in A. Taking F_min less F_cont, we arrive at -6.6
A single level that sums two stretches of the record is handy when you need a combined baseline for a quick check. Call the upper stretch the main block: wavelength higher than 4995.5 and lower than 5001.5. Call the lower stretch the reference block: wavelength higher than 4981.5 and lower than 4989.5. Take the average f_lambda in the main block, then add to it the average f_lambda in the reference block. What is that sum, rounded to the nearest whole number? 211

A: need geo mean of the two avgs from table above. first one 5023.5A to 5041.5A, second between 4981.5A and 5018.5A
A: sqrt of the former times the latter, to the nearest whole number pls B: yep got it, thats 104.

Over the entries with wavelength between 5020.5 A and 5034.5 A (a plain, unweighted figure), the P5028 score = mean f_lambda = 104.8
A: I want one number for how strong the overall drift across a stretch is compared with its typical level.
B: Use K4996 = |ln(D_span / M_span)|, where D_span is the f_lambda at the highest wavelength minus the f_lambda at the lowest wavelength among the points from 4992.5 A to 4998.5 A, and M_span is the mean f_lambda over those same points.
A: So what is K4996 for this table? 4.9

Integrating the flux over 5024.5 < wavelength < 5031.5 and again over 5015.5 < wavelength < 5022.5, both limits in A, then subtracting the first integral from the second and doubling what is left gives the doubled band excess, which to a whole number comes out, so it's -72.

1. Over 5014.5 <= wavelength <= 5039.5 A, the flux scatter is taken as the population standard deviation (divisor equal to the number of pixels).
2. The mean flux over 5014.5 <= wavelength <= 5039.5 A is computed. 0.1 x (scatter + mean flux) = 10.8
